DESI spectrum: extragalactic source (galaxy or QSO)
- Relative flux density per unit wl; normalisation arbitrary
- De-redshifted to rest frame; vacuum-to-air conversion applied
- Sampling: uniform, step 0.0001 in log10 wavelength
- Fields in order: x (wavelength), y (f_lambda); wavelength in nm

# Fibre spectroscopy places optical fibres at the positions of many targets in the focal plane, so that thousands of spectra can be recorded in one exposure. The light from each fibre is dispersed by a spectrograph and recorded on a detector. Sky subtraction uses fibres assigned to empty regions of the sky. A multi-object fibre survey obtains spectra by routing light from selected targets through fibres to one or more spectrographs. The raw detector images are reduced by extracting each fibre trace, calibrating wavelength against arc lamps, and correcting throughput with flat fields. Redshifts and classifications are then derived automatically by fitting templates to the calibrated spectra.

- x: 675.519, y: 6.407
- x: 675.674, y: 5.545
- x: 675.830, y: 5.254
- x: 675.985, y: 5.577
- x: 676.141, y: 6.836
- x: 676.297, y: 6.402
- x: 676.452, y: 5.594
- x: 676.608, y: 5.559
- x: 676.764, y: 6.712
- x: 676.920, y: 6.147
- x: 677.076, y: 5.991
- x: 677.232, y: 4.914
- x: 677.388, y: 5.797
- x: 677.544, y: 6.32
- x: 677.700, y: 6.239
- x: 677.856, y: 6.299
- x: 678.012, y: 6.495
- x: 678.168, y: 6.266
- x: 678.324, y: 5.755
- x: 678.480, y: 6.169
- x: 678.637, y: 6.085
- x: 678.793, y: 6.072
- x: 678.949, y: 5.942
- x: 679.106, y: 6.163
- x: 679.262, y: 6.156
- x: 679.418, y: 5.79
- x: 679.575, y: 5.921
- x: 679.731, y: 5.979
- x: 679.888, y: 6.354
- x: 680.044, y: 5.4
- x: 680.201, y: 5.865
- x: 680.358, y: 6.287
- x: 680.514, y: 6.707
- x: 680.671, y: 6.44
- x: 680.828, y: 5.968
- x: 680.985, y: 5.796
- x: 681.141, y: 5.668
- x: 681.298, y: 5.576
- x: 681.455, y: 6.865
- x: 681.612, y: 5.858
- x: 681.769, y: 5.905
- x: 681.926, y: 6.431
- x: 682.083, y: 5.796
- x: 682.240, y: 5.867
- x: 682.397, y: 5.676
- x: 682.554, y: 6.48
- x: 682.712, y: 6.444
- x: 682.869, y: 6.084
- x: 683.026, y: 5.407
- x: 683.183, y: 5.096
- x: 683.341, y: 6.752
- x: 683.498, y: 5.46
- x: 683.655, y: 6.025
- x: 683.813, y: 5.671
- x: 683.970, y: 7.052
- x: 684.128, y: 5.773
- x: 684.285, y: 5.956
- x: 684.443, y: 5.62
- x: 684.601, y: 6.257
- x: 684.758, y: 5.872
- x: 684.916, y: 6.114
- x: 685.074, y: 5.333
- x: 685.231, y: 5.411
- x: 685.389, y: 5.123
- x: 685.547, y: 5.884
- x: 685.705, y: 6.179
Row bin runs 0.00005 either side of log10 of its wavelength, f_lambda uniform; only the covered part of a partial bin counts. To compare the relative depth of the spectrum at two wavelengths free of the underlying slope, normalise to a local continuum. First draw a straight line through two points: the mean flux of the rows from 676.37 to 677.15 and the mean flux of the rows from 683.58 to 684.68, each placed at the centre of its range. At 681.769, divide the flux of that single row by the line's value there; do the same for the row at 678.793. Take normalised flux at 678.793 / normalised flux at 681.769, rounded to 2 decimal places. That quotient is 1.03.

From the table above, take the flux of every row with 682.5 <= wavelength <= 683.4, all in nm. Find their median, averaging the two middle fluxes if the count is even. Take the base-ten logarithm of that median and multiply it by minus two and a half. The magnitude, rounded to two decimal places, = -1.99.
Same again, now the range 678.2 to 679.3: -1.96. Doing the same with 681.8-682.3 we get -1.92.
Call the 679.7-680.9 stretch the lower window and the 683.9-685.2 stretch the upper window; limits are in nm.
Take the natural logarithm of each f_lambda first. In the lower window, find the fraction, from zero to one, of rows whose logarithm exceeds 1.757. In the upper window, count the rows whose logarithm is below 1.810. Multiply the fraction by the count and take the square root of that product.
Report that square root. 2.09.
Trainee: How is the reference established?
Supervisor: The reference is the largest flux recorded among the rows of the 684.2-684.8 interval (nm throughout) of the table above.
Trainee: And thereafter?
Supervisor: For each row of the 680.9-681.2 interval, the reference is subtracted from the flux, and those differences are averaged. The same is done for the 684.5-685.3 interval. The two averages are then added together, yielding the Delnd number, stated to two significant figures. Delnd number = -0.98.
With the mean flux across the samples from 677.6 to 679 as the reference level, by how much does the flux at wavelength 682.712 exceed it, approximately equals 0.3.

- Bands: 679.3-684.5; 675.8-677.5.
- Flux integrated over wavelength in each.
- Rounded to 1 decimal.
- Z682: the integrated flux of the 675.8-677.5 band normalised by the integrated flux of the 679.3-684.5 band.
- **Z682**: 0.3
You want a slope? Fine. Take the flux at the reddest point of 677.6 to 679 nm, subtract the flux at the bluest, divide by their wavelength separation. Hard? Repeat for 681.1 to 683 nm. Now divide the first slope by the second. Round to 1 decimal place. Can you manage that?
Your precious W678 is -1.0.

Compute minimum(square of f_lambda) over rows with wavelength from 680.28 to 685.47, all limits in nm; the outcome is 26.0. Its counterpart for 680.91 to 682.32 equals 31.1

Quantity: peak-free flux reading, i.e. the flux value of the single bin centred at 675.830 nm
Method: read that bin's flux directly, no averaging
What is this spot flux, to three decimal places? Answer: 5.254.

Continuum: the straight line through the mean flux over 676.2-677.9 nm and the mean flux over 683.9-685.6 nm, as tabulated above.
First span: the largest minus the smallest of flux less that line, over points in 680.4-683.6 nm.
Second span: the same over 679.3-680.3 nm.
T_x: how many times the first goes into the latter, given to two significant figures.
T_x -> 0.55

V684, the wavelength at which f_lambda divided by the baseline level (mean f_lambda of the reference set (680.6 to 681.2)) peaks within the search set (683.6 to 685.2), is 683.970 nm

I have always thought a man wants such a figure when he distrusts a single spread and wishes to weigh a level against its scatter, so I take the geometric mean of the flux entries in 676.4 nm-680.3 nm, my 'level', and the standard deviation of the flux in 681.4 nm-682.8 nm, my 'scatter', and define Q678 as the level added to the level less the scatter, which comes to 11.6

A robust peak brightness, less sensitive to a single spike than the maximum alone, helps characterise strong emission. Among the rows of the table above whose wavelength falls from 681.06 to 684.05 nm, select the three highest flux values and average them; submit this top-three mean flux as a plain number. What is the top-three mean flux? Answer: 6.89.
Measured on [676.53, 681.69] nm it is 6.76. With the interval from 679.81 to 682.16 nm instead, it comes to 6.67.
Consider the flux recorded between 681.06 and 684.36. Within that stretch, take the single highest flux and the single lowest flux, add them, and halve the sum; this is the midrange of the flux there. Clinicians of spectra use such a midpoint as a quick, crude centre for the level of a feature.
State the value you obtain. 6.07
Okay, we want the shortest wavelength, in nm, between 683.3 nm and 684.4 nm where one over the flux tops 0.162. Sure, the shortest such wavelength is 683.498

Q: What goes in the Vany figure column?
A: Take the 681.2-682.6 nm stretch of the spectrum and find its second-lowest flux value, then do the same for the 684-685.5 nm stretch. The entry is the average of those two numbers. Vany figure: 5.50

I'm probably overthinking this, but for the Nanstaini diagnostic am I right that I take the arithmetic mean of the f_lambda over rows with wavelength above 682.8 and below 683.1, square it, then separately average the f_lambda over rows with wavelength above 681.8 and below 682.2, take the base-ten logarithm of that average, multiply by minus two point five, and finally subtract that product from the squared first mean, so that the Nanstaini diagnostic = 35.0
